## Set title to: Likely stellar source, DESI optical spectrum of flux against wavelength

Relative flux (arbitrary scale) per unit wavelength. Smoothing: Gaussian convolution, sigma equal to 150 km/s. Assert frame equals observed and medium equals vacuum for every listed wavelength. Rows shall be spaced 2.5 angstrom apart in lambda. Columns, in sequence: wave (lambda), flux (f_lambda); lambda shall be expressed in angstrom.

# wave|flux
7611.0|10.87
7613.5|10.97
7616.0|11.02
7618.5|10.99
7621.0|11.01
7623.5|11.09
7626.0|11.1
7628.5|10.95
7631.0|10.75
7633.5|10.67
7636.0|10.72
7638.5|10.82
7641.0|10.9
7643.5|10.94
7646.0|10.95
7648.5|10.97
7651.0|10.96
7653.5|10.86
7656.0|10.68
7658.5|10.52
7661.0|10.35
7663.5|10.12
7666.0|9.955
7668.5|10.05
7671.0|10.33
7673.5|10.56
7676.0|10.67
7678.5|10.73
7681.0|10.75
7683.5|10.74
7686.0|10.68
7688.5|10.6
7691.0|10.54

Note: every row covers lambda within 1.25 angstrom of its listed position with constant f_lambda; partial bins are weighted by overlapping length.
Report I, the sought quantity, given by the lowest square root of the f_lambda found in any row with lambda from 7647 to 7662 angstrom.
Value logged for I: 3.22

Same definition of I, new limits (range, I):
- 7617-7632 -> 3.28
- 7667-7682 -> 3.17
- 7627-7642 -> 3.27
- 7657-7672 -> 3.16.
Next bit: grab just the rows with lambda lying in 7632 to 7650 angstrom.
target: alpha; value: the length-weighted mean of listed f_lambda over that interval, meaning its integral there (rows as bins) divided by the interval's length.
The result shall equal 10.85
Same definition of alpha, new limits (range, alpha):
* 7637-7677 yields 10.60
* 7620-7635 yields 10.92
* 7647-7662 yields 10.73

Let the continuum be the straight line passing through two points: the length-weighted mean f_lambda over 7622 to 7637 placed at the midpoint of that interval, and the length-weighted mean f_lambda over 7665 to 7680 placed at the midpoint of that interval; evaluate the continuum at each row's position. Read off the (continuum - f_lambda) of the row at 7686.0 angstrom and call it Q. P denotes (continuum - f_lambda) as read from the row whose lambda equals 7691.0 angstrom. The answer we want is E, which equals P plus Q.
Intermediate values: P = -0.4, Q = -0.44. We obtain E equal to -0.8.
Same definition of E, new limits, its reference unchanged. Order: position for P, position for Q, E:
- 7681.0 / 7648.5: -0.8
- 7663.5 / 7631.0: 0.5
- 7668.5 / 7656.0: 0.3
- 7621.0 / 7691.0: -0.4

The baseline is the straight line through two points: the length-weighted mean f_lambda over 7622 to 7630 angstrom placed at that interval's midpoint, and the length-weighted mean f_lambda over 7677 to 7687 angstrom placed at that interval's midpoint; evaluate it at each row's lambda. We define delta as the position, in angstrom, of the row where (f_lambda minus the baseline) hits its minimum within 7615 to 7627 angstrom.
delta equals 7618.5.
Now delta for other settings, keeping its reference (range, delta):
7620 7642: 7633.5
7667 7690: 7668.5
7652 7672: 7666.0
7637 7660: 7658.5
